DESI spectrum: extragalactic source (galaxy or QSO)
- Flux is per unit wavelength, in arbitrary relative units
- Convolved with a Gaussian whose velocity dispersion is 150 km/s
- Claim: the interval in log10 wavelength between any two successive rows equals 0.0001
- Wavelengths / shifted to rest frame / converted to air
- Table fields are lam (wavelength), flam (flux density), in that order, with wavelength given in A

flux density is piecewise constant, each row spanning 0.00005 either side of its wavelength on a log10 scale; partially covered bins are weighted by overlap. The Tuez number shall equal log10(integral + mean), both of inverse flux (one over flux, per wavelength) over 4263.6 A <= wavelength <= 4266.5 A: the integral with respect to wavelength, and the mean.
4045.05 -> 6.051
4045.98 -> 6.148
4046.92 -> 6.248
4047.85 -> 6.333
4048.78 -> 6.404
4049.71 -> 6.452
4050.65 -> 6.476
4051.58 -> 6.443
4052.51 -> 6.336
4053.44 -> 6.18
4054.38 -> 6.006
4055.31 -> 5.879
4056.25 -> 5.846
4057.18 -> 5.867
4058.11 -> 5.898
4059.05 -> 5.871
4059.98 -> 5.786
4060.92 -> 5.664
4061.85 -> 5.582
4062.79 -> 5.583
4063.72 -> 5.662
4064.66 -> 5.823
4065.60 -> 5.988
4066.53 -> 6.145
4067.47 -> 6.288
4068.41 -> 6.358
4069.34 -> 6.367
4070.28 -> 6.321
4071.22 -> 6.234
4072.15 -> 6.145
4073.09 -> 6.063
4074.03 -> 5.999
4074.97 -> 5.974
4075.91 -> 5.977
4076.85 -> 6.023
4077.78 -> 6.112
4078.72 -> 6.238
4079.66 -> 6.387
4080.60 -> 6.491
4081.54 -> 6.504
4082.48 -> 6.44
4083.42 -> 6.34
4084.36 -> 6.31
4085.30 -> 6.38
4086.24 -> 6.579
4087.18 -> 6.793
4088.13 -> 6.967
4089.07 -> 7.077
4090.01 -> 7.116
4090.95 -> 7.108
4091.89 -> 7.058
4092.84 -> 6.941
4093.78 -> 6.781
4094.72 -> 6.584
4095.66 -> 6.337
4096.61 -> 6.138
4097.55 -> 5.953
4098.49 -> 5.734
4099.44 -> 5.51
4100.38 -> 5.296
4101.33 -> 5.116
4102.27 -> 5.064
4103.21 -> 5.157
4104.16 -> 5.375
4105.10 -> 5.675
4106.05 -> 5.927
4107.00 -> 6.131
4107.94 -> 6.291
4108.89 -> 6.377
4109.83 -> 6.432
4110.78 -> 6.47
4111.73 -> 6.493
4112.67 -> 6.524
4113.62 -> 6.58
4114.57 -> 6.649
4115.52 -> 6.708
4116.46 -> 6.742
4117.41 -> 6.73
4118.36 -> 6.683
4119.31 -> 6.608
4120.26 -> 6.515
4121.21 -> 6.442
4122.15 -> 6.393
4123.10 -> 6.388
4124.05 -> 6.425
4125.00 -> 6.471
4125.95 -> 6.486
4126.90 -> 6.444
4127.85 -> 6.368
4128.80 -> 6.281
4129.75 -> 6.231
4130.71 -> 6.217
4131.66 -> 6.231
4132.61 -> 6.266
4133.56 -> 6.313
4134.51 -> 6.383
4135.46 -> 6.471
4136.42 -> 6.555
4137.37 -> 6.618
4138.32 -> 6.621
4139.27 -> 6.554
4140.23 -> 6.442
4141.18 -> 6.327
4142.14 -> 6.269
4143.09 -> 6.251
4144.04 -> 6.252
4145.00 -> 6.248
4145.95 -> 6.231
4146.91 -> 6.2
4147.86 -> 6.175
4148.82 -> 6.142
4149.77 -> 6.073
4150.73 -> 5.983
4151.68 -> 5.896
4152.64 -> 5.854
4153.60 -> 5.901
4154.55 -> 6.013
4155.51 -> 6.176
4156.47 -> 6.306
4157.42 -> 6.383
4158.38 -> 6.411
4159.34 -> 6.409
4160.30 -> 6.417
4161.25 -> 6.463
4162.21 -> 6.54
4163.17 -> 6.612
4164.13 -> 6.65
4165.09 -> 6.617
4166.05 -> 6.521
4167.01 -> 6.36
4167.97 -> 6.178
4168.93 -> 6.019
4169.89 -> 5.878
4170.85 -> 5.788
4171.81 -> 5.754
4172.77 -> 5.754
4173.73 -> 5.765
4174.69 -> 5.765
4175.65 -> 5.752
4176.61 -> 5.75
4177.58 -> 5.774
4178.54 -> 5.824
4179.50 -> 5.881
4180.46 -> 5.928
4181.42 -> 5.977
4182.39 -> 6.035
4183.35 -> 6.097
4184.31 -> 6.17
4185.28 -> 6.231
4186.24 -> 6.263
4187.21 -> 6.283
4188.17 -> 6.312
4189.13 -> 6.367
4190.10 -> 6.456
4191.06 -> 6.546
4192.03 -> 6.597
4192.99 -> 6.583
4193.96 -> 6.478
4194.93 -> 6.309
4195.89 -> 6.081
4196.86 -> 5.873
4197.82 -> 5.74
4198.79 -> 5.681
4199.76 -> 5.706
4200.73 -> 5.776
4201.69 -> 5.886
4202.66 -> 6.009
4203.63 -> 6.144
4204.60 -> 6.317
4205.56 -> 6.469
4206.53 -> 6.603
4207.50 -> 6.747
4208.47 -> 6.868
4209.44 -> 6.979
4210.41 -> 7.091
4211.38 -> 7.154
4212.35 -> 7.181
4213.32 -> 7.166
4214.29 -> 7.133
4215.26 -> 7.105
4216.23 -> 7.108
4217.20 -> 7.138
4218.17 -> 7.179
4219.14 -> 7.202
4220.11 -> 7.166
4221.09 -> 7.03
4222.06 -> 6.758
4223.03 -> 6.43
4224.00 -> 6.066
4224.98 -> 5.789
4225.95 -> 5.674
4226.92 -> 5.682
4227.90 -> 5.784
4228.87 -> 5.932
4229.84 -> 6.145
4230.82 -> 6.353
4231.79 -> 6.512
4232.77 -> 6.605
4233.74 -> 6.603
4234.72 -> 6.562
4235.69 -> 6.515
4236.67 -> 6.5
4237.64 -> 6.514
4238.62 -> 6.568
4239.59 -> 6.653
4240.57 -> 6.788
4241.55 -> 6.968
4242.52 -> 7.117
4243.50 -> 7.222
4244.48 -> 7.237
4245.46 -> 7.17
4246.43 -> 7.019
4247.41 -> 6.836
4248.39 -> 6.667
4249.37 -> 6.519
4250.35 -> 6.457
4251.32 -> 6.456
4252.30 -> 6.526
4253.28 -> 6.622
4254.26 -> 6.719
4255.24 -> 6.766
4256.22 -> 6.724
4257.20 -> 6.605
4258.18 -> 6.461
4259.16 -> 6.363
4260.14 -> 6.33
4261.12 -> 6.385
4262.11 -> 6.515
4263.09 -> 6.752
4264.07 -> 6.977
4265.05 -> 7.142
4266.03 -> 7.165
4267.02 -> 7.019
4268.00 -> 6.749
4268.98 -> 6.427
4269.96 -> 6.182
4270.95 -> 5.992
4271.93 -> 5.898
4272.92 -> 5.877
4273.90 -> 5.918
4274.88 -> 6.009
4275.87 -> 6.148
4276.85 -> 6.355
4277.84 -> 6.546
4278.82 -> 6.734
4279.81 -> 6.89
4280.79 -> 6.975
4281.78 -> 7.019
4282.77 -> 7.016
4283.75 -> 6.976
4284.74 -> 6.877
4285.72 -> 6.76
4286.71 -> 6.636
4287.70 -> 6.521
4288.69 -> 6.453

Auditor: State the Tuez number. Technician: -0.3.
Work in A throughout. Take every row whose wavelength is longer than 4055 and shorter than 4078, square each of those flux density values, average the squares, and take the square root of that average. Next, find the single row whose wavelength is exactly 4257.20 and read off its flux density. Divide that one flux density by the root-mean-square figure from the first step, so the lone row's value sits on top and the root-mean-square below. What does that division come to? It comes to 1.10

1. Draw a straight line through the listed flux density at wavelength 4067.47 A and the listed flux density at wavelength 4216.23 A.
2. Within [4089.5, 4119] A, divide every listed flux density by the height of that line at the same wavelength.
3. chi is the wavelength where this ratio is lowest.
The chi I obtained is 4102.27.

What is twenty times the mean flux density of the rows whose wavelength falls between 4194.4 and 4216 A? 129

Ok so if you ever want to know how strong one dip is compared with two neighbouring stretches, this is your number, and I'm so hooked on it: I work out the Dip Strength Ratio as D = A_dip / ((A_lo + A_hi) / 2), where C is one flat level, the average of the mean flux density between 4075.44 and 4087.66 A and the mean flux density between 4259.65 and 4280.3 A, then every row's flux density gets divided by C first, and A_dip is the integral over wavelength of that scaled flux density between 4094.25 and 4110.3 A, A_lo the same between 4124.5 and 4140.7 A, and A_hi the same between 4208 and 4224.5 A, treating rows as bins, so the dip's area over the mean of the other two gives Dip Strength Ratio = 0.85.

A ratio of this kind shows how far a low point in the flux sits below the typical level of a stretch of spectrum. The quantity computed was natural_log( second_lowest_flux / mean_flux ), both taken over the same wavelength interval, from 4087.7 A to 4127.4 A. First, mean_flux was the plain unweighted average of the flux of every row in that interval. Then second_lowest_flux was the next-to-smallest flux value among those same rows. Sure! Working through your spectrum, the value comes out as -0.213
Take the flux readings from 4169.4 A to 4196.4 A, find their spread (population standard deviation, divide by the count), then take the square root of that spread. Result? 0.54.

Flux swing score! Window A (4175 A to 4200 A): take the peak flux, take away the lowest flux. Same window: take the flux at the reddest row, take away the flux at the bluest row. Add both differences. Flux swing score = 0.87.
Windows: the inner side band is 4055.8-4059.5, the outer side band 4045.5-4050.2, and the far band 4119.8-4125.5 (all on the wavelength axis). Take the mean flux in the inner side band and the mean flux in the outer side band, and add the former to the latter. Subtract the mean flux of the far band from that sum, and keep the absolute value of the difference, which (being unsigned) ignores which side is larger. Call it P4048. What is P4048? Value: 5.7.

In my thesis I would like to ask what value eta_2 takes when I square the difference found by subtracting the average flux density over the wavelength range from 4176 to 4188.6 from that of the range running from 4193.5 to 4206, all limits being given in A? 0.00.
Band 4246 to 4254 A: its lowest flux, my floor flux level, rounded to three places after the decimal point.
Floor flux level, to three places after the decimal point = 6.456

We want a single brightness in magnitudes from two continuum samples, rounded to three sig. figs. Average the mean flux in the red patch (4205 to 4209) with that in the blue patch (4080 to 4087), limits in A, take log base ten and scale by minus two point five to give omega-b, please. -2.04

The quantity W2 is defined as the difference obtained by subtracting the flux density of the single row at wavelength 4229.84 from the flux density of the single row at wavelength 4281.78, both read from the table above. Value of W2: 0.9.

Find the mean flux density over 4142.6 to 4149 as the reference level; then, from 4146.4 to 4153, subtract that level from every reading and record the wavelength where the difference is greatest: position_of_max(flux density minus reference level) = 4146.91 A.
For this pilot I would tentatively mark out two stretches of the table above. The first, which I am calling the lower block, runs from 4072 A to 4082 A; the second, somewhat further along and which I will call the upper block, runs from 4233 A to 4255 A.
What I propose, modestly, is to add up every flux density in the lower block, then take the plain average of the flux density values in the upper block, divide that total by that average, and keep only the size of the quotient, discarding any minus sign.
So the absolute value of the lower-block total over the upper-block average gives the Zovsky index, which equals 10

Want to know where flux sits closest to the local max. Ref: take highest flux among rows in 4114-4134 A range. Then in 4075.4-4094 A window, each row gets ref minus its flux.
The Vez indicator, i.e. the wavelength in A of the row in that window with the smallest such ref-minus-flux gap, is 4090.01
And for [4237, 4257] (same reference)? 4244.48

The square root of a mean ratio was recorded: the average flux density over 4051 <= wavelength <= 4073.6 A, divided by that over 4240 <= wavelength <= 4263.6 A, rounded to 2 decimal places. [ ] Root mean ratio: 0.95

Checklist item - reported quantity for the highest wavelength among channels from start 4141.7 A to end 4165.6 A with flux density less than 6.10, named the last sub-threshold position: 4154.55 A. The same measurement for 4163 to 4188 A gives 4183.35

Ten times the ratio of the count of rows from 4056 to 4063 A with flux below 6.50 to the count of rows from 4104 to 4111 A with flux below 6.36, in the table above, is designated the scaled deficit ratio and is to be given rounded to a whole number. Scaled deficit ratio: 16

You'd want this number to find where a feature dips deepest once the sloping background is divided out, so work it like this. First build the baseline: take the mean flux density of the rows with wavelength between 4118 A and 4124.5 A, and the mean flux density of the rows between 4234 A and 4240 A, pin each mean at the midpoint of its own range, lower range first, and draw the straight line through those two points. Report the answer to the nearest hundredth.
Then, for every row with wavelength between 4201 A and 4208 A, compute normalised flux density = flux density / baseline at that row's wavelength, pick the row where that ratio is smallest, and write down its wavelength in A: 4201.69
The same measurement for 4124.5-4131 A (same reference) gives 4130.71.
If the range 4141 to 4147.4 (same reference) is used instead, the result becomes 4146.91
